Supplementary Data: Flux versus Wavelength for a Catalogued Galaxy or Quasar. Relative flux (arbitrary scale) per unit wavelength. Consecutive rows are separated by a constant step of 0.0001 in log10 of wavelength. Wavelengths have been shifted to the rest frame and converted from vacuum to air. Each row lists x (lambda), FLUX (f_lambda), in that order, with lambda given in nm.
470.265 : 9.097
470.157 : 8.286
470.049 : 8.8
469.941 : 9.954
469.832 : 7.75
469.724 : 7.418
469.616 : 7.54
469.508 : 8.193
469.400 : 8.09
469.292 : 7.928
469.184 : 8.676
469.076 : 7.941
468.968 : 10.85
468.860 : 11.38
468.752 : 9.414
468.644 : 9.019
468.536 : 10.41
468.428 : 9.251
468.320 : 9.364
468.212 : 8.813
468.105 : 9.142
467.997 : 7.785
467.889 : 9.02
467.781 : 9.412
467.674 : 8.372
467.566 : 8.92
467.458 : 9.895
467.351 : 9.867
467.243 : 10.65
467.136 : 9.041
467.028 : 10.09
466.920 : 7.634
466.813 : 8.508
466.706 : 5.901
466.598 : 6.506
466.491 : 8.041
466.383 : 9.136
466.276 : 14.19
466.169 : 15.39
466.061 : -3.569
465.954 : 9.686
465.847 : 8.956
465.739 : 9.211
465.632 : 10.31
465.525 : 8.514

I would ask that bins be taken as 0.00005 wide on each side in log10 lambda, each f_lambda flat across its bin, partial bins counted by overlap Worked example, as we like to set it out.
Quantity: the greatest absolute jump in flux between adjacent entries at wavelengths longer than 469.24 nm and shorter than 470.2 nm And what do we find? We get 2.2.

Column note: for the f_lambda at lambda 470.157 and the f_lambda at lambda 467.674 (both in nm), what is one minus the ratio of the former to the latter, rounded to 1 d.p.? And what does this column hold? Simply 0.0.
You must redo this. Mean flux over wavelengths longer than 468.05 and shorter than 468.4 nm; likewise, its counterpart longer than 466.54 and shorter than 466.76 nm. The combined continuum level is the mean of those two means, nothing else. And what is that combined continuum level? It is 7.7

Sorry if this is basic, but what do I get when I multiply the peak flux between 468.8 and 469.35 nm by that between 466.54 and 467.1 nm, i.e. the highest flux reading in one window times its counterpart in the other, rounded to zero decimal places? 115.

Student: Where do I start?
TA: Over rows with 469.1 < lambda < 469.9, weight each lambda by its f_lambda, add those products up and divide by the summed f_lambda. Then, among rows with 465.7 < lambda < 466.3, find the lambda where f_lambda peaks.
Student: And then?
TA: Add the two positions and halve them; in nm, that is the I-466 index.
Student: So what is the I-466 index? 467.83 nm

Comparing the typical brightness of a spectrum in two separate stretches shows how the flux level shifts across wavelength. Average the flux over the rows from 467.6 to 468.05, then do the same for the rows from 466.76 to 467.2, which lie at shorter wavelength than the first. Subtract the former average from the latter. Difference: 0.2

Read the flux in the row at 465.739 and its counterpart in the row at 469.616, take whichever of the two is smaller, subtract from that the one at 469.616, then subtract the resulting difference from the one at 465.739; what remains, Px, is 9.2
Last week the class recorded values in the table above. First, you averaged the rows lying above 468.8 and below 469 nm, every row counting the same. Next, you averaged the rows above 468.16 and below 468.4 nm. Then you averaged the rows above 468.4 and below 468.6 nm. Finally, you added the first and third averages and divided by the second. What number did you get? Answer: 2.3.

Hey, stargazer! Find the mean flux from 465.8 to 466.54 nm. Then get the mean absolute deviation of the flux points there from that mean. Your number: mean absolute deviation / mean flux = 0.43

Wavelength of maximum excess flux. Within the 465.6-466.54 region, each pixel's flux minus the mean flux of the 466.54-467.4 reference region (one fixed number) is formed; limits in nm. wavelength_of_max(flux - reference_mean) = 466.169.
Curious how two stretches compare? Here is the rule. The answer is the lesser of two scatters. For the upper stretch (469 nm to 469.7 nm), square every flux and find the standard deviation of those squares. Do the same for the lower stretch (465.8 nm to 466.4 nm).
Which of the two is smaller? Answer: 6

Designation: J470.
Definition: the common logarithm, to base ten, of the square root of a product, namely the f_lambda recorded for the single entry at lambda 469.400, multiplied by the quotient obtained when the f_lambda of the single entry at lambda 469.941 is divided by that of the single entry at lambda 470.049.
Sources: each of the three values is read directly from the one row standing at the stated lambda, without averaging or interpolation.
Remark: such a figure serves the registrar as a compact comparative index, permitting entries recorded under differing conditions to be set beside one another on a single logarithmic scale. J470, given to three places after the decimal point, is 0.481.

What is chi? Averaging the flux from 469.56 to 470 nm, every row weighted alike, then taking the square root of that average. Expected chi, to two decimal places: 2.86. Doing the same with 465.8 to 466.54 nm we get 2.97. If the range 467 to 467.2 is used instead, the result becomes 3.09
